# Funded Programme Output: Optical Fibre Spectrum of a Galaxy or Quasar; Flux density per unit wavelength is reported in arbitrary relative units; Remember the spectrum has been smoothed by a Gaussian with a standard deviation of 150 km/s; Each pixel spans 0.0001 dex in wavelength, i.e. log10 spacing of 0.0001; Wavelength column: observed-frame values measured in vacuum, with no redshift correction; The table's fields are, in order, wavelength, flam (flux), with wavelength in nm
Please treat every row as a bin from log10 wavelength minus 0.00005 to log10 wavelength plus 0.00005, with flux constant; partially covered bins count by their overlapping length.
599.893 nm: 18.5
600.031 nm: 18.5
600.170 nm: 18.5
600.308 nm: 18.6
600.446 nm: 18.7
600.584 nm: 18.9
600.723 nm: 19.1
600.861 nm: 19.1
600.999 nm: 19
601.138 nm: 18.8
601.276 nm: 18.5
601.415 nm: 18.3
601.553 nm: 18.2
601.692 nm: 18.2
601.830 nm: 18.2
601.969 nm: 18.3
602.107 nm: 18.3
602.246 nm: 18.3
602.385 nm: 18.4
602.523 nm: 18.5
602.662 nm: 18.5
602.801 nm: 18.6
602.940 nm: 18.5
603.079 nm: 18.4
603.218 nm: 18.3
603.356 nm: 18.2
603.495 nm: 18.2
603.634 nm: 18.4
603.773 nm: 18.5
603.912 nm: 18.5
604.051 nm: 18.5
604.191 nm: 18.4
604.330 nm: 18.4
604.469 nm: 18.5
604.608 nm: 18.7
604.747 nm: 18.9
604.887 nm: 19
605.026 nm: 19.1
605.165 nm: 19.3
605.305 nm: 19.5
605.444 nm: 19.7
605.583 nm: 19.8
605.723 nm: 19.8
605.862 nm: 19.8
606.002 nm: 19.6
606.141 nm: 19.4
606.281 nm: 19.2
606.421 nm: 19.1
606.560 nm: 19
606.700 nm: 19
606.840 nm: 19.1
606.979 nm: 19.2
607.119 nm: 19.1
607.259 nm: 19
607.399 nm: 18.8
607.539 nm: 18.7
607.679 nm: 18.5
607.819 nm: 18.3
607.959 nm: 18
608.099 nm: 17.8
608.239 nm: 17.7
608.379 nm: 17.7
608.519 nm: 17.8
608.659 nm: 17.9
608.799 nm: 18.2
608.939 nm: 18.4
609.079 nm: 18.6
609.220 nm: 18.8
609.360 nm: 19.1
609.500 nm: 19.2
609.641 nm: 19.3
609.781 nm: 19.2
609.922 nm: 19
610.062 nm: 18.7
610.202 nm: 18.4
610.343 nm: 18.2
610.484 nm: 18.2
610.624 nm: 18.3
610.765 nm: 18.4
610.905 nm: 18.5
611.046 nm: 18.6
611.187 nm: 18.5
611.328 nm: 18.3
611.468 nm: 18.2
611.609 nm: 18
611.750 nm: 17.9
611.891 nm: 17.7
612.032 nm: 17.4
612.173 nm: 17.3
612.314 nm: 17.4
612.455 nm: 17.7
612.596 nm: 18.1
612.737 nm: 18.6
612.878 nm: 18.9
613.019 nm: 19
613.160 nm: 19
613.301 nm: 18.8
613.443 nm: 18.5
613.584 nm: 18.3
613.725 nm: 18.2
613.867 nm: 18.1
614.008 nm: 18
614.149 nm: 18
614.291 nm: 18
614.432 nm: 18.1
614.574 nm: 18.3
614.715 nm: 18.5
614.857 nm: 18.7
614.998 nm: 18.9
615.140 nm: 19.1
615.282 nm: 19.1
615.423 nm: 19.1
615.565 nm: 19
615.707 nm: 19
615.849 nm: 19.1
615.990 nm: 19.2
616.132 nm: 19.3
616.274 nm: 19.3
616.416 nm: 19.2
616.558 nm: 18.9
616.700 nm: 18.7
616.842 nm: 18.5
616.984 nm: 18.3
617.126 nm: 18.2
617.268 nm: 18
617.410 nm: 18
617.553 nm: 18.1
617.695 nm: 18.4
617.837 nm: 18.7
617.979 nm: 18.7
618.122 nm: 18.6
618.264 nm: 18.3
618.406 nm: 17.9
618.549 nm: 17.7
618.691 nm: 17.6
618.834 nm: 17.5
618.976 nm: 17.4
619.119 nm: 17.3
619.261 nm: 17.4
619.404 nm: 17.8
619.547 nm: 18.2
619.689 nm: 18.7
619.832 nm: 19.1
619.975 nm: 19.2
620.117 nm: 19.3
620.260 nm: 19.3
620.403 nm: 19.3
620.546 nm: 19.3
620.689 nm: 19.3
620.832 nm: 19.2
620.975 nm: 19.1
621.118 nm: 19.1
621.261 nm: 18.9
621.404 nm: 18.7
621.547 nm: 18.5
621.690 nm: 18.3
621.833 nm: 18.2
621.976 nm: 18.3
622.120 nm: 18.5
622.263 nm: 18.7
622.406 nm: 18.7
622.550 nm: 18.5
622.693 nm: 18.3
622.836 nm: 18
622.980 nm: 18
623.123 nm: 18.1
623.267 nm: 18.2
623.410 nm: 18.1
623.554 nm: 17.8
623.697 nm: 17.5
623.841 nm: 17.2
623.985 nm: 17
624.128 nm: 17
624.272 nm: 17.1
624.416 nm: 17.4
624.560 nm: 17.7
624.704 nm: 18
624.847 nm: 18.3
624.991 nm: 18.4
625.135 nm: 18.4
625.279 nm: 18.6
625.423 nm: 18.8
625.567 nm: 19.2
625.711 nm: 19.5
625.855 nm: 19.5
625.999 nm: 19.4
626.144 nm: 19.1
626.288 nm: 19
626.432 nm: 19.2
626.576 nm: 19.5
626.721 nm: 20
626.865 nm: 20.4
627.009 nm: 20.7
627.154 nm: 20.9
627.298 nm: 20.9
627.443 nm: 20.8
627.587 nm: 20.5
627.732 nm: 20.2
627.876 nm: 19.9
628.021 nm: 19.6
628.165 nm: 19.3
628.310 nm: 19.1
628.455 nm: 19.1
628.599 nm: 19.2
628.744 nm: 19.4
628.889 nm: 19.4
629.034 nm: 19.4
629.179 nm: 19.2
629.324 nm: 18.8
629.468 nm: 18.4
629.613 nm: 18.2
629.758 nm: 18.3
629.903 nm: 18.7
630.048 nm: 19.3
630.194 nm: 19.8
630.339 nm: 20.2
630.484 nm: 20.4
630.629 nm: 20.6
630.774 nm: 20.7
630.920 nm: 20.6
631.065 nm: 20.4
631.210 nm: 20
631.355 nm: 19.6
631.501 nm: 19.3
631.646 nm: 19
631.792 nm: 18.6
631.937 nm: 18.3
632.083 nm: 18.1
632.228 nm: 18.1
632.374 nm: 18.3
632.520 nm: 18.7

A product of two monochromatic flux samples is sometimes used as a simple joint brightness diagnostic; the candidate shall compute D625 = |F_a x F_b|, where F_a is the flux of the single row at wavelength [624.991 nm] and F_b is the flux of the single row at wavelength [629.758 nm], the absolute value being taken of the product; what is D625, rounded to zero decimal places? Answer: 337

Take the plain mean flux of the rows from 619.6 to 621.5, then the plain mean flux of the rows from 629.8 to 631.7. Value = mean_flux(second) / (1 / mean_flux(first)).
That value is 380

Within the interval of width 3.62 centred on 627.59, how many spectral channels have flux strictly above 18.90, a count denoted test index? 24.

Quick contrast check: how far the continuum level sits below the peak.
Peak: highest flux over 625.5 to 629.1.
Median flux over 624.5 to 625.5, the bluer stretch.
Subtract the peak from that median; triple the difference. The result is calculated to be -7.5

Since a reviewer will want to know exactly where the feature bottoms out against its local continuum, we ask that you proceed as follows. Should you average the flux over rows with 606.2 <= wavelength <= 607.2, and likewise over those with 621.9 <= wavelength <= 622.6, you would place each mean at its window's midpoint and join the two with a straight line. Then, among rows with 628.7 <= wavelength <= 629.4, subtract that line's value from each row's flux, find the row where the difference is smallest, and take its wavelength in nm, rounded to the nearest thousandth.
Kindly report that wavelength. 629.324 nm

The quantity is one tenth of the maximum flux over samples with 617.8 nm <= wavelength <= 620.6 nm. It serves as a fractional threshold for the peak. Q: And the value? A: 1.930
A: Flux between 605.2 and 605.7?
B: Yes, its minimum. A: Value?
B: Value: 19.5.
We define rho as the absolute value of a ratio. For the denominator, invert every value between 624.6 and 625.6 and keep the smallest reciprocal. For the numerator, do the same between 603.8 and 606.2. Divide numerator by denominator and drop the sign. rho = 0.97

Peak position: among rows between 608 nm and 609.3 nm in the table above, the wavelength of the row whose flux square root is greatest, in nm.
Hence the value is 609.220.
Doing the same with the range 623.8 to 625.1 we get 624.991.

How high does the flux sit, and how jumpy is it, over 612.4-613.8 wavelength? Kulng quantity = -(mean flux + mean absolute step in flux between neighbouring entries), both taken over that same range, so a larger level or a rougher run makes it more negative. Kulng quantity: -18.7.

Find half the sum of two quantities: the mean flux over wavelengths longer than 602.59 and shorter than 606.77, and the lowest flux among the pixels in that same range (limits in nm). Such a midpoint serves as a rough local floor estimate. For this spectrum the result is 18.5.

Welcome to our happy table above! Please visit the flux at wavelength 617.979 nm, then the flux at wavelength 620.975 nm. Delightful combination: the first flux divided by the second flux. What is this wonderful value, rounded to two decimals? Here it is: 0.98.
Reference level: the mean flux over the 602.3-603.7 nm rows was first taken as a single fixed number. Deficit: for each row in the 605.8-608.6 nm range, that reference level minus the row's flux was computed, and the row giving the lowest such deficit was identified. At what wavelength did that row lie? 605.862 nm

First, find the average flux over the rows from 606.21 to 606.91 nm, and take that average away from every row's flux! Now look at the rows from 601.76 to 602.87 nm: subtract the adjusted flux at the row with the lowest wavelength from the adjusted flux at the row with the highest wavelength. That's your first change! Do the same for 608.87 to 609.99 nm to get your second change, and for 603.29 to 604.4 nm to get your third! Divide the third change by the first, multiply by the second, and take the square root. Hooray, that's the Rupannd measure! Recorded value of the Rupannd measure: 0.55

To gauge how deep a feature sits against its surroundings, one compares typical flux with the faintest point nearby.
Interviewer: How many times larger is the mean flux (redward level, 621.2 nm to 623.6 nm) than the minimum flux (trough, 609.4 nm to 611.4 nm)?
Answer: 1.008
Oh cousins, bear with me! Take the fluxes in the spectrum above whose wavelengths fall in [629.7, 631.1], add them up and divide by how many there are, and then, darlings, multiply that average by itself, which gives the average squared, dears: 396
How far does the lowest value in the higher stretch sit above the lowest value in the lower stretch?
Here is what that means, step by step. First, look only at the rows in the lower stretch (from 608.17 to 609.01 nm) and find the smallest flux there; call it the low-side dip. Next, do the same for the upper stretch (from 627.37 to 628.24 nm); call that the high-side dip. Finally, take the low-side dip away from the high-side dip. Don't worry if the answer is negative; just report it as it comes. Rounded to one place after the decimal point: 1.6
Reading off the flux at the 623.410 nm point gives 18.1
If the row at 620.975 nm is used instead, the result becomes 19.1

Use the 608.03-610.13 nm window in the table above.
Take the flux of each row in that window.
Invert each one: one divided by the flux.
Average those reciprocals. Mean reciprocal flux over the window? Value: 0.0541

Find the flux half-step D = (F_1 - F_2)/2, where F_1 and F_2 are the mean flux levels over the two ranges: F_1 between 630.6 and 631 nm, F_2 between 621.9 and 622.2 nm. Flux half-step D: 1.1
